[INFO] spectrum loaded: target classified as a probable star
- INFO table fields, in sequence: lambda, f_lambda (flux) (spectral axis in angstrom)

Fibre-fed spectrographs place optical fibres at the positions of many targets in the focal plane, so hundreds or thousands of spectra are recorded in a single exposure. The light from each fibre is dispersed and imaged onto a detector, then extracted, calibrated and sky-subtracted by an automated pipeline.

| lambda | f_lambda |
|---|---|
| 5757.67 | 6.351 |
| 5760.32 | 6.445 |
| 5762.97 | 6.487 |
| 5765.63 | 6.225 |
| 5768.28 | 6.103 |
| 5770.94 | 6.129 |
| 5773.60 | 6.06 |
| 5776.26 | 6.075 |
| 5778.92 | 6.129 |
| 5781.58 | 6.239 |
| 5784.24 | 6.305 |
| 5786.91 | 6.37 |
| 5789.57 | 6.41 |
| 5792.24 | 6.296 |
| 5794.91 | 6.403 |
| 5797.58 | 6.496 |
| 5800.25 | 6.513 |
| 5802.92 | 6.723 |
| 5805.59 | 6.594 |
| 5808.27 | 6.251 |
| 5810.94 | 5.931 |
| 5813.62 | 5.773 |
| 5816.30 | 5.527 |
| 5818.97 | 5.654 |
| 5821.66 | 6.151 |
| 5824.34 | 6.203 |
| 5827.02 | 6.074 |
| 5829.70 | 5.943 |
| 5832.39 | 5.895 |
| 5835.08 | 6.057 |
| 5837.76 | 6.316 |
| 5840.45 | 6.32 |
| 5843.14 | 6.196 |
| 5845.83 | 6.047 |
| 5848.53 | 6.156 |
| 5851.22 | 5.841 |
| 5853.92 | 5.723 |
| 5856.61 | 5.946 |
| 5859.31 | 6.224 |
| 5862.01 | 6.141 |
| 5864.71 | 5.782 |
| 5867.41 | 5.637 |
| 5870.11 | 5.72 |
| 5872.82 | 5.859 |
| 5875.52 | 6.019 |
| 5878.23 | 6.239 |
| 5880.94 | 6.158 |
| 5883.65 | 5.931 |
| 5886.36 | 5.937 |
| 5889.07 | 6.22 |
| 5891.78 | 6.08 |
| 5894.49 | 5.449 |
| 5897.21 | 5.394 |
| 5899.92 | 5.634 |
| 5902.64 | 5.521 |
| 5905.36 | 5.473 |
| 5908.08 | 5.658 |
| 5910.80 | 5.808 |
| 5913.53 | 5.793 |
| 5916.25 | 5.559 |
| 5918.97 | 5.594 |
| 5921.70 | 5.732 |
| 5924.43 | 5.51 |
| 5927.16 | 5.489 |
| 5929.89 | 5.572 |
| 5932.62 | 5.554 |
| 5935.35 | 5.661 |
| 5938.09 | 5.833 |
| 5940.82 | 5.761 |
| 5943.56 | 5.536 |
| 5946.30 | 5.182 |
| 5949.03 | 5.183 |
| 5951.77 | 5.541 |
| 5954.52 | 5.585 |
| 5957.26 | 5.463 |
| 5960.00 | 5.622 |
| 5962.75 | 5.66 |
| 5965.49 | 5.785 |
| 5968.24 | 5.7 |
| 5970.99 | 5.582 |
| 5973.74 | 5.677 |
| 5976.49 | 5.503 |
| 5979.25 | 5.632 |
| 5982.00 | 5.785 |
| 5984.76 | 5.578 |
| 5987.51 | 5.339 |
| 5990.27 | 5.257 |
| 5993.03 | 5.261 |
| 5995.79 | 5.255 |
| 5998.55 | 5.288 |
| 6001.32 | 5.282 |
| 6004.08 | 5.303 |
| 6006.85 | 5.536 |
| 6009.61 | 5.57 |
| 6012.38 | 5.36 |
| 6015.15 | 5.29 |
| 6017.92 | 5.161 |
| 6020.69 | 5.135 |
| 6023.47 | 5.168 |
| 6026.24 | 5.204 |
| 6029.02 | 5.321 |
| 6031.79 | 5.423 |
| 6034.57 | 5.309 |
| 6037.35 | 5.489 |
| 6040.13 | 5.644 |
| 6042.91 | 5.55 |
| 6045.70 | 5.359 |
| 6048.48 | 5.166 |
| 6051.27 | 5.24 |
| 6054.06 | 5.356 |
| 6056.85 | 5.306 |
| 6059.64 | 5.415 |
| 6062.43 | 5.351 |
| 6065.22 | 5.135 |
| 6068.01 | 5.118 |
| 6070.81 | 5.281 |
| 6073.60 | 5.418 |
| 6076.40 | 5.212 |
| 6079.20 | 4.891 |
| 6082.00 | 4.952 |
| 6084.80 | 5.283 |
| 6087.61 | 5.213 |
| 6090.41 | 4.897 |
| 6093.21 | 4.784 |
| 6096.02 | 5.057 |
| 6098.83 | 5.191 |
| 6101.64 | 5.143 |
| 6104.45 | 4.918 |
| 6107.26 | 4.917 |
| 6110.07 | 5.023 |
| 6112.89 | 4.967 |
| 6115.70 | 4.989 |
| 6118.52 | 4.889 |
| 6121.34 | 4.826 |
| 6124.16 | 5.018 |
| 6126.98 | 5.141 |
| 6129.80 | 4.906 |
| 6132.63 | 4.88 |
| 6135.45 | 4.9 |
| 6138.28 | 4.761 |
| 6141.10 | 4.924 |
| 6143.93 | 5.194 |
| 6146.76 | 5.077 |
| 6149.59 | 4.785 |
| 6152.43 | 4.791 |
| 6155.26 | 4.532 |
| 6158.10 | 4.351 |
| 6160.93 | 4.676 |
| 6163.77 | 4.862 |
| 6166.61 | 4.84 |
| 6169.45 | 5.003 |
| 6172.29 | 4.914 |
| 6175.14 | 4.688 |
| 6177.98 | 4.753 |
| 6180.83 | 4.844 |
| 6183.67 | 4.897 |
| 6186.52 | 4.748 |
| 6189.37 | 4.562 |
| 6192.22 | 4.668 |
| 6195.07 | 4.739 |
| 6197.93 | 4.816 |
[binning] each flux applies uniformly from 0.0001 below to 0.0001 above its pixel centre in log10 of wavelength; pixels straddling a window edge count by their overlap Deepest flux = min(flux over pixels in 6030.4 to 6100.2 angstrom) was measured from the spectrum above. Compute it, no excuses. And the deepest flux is 4.784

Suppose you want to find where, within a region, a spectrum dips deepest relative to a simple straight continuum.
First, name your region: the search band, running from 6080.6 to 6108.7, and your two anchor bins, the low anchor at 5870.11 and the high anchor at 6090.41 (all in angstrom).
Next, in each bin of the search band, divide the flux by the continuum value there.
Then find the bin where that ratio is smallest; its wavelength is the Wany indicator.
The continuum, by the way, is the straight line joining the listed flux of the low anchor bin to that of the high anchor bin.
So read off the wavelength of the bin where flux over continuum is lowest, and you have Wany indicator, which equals 6093.21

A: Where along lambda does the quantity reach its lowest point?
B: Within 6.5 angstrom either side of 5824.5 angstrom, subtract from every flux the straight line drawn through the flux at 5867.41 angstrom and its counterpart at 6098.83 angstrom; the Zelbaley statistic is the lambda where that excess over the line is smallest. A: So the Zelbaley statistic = 5818.97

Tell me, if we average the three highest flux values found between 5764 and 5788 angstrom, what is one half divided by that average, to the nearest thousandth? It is 0.079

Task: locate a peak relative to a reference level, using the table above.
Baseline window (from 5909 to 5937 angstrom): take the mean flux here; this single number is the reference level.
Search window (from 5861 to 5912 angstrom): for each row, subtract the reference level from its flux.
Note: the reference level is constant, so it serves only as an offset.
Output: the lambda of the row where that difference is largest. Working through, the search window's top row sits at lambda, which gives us 5878.23 angstrom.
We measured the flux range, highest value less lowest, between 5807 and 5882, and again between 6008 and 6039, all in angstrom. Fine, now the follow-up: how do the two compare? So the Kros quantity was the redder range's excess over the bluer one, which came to -0.36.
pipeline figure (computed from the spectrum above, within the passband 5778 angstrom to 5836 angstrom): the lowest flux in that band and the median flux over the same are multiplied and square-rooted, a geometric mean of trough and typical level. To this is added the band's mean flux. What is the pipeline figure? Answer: 12.0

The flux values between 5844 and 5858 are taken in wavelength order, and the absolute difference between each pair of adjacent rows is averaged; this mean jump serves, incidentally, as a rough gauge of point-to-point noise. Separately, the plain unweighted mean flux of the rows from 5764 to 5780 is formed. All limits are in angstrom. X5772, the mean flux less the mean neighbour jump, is 5.93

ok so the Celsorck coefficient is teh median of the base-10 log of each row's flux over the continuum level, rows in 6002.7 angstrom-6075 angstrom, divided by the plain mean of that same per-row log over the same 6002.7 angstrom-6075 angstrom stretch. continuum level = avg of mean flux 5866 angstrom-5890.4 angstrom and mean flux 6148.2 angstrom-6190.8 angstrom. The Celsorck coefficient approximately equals 1.5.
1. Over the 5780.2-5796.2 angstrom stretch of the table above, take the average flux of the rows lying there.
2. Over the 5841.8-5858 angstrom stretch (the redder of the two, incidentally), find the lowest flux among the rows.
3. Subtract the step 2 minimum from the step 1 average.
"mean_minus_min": 0.61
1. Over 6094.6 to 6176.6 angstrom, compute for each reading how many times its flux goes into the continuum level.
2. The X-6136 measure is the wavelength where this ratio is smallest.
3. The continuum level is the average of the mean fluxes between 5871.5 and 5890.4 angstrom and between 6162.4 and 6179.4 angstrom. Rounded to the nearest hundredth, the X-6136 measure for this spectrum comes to 6143.93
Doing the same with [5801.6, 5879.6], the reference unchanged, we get 5802.92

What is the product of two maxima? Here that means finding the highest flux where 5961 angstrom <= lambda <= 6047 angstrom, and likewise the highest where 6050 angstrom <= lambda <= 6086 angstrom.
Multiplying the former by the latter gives 31.3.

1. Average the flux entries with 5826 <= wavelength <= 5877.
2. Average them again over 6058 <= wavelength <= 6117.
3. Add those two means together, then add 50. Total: 61.1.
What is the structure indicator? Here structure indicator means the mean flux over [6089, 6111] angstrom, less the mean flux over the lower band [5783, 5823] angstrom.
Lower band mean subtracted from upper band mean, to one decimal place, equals -1.2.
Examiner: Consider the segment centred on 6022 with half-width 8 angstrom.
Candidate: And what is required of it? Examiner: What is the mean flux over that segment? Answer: 5.2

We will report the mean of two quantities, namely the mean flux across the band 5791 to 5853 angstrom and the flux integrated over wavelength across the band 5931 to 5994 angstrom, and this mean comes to 178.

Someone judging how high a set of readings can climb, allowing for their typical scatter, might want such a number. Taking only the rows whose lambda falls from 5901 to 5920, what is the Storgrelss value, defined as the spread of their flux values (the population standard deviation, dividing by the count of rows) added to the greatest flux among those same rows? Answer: 5.9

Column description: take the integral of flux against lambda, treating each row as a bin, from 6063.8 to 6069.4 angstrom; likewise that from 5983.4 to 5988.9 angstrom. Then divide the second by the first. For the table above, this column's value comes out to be 1.05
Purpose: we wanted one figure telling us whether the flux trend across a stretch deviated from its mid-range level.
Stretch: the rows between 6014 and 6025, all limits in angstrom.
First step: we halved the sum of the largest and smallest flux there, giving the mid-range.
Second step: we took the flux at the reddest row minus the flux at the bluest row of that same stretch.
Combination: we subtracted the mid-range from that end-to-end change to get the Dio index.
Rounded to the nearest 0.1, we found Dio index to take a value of -5.3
